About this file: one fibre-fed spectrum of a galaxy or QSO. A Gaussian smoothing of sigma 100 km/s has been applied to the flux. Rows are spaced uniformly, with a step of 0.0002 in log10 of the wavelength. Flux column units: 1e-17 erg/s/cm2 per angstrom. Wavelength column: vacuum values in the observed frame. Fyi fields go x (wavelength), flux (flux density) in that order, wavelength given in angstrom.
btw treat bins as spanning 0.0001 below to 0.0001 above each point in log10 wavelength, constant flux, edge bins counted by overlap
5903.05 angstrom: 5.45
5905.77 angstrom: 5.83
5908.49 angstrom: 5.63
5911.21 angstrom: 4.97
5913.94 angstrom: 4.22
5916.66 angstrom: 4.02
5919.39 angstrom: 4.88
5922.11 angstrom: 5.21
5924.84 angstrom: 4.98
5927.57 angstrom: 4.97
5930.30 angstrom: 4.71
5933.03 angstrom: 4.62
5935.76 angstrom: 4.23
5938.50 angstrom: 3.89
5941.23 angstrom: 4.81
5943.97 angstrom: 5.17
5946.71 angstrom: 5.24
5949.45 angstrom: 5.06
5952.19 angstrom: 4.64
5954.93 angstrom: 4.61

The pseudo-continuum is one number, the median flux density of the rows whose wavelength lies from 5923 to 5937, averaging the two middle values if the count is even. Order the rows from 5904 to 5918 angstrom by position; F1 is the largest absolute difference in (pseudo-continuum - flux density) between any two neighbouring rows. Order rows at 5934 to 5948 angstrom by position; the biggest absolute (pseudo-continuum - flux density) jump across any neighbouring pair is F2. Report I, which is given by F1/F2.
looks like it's 0.8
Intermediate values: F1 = 0.75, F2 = 0.92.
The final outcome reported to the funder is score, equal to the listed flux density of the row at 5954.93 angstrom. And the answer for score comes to 4.61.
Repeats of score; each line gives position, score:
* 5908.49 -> 5.63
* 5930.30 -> 4.71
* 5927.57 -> 4.97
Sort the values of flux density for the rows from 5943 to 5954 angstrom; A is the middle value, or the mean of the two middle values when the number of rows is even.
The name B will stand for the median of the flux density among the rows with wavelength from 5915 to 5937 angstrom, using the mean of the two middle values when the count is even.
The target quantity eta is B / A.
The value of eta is 0.94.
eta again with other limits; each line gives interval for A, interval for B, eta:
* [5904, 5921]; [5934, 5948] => 0.98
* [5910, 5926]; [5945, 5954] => 1.03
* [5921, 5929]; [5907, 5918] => 0.92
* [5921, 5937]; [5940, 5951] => 1.06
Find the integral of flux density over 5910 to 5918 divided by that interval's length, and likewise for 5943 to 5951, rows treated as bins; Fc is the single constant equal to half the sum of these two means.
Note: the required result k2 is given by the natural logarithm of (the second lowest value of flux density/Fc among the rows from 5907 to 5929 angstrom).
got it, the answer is -0.12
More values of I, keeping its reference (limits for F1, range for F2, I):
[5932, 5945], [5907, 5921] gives 1.1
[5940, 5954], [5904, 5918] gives 0.6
